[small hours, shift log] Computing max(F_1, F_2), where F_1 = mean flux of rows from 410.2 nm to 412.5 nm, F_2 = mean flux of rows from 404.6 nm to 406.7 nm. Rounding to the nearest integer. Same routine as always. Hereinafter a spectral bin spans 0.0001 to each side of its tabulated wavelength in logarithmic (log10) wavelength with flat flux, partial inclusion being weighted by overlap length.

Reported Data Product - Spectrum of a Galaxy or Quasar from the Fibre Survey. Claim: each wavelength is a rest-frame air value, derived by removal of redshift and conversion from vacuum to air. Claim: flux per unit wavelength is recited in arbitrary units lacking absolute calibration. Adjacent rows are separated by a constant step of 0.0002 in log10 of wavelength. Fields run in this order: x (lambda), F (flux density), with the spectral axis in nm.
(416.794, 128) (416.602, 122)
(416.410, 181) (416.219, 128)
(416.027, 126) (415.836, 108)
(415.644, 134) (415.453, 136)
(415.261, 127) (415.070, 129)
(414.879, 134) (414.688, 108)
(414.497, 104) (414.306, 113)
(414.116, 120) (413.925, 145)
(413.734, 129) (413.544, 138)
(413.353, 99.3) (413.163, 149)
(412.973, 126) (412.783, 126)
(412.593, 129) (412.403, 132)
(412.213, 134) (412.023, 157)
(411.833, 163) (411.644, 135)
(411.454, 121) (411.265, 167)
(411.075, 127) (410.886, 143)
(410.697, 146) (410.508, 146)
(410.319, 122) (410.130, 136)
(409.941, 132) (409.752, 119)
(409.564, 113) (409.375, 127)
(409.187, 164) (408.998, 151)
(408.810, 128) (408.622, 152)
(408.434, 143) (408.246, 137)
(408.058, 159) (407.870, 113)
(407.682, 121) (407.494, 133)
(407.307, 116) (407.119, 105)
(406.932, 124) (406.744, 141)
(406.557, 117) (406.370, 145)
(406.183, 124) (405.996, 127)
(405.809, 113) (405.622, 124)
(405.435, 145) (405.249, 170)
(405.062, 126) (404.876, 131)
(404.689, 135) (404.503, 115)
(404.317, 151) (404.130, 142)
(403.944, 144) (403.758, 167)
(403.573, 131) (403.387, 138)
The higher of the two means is 141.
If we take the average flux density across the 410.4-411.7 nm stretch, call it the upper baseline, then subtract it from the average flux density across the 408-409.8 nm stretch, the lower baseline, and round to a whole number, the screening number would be -1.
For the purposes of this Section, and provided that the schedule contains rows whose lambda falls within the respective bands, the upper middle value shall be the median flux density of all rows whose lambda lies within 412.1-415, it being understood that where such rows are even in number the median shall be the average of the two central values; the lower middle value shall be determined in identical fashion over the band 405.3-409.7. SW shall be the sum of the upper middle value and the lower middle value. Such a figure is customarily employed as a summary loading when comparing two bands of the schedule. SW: 256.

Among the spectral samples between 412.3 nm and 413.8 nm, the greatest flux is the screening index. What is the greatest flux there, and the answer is 149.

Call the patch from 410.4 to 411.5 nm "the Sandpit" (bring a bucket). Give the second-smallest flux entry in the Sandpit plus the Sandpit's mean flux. 269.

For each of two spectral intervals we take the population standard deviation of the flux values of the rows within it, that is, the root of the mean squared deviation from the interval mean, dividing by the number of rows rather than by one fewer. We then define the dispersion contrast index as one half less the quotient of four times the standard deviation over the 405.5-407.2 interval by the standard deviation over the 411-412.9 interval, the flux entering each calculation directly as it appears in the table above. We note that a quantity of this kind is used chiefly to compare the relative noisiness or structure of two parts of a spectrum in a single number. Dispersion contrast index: -2.5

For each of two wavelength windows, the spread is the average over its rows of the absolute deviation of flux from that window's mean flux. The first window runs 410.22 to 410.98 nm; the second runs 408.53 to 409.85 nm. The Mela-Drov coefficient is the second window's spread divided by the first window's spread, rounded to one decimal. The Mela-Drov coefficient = 1.9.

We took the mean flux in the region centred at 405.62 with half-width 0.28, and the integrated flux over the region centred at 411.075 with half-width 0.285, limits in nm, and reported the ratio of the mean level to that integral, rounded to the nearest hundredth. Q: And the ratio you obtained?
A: 1.54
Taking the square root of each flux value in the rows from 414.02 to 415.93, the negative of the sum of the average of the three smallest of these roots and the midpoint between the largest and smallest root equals -21.3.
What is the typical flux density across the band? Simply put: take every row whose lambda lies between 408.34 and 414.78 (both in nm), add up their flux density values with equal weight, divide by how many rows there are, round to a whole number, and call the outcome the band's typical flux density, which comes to 134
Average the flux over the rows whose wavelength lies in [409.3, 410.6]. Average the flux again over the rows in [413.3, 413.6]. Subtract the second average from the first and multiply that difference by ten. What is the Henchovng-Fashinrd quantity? 92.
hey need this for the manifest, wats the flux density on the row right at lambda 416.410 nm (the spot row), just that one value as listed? 181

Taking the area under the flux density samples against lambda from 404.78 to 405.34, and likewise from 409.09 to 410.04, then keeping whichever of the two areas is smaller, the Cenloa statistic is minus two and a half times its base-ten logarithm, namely -4.8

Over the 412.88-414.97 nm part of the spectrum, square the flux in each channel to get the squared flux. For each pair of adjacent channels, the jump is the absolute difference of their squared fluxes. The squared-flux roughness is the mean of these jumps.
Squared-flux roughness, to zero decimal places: 5199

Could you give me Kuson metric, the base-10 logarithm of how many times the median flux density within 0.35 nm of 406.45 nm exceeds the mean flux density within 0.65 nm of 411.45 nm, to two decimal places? -0.04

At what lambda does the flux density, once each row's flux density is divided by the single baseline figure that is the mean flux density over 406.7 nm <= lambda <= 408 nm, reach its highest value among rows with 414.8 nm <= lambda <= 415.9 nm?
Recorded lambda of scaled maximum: 415.453 nm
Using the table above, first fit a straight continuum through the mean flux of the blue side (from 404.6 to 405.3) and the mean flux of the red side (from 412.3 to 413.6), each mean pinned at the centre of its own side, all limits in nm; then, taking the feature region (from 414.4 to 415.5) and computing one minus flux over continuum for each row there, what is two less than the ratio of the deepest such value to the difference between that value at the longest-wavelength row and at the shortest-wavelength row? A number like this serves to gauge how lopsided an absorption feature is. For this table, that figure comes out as -2.7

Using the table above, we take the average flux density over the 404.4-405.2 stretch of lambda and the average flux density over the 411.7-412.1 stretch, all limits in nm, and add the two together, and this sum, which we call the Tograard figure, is 287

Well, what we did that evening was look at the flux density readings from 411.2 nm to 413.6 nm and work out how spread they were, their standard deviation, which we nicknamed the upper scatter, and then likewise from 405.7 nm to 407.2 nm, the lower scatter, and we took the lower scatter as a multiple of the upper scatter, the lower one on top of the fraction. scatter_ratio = 0.7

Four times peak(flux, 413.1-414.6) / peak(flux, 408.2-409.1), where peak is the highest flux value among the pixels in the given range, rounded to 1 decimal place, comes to 3.9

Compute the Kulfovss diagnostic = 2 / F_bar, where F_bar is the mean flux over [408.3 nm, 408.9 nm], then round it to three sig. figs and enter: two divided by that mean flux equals 0.0142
